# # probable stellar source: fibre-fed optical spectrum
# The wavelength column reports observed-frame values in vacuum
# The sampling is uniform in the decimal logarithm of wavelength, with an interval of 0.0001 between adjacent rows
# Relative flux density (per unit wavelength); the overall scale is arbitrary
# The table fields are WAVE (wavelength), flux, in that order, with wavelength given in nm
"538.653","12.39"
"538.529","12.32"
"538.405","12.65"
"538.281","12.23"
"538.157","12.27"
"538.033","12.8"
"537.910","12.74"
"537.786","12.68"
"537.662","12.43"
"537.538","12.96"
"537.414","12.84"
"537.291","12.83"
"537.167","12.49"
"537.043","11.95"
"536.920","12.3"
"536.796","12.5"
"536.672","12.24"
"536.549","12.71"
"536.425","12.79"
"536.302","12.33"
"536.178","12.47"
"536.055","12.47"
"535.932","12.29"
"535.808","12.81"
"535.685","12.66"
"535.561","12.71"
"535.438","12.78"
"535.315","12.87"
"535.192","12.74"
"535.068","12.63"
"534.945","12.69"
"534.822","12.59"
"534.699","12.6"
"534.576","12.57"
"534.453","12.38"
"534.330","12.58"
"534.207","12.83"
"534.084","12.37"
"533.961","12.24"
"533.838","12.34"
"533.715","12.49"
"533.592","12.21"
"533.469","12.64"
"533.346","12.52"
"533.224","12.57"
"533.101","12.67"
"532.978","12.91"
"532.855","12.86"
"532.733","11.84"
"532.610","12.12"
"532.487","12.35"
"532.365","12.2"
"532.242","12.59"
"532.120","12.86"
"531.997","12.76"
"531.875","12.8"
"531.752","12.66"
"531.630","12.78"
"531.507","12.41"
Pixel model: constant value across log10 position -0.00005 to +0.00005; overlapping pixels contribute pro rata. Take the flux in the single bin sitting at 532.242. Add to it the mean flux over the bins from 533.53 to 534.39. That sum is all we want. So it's 25.0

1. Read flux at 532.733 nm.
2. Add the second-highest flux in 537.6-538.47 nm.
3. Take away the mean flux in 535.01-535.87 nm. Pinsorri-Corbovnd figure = 11.8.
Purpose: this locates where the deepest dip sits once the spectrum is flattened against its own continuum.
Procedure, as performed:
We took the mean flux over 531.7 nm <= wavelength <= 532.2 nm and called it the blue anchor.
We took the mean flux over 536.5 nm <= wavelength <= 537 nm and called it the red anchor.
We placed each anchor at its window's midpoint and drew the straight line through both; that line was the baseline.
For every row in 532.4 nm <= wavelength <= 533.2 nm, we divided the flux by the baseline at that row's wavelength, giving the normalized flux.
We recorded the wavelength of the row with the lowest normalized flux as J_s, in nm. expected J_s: 532.733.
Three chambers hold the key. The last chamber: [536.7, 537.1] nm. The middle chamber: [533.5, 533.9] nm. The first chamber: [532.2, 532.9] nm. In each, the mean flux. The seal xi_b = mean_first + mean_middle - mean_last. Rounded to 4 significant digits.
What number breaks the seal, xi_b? 12.42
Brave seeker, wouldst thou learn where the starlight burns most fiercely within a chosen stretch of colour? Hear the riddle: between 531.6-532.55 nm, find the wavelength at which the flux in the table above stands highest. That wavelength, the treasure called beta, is 532.120 nm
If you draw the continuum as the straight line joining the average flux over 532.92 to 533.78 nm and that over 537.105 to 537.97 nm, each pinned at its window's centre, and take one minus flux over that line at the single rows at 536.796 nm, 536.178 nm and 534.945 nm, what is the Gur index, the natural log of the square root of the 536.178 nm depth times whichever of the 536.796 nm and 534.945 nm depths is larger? -4.2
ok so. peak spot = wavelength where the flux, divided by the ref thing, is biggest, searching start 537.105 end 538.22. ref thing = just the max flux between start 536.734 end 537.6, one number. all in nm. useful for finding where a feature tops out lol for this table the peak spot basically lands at 537.538 nm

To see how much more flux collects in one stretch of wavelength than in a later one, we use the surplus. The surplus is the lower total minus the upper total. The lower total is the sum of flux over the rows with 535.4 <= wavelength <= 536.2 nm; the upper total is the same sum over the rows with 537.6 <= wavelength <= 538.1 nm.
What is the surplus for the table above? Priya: 38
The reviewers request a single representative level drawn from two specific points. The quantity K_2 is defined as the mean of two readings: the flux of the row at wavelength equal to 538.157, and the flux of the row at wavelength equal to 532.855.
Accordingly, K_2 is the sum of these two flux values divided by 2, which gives 12.6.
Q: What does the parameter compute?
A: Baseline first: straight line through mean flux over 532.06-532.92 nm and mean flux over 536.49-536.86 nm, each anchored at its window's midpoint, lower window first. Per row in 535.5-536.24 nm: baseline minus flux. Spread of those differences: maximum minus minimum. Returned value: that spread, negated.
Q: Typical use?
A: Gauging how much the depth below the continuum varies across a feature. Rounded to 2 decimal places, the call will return -0.52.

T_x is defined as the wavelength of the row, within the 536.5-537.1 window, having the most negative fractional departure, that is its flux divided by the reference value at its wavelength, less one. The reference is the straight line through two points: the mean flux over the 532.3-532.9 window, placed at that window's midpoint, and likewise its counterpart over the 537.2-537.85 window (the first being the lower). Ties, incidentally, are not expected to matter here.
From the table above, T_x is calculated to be 537.043 nm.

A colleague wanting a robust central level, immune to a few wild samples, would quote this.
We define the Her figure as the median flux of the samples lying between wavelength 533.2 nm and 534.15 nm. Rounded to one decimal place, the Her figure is 12.4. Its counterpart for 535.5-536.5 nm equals 12.6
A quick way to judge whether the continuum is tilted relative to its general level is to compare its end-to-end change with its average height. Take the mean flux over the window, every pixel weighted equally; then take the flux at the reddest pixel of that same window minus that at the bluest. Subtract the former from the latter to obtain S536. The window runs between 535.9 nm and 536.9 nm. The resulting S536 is -12.3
